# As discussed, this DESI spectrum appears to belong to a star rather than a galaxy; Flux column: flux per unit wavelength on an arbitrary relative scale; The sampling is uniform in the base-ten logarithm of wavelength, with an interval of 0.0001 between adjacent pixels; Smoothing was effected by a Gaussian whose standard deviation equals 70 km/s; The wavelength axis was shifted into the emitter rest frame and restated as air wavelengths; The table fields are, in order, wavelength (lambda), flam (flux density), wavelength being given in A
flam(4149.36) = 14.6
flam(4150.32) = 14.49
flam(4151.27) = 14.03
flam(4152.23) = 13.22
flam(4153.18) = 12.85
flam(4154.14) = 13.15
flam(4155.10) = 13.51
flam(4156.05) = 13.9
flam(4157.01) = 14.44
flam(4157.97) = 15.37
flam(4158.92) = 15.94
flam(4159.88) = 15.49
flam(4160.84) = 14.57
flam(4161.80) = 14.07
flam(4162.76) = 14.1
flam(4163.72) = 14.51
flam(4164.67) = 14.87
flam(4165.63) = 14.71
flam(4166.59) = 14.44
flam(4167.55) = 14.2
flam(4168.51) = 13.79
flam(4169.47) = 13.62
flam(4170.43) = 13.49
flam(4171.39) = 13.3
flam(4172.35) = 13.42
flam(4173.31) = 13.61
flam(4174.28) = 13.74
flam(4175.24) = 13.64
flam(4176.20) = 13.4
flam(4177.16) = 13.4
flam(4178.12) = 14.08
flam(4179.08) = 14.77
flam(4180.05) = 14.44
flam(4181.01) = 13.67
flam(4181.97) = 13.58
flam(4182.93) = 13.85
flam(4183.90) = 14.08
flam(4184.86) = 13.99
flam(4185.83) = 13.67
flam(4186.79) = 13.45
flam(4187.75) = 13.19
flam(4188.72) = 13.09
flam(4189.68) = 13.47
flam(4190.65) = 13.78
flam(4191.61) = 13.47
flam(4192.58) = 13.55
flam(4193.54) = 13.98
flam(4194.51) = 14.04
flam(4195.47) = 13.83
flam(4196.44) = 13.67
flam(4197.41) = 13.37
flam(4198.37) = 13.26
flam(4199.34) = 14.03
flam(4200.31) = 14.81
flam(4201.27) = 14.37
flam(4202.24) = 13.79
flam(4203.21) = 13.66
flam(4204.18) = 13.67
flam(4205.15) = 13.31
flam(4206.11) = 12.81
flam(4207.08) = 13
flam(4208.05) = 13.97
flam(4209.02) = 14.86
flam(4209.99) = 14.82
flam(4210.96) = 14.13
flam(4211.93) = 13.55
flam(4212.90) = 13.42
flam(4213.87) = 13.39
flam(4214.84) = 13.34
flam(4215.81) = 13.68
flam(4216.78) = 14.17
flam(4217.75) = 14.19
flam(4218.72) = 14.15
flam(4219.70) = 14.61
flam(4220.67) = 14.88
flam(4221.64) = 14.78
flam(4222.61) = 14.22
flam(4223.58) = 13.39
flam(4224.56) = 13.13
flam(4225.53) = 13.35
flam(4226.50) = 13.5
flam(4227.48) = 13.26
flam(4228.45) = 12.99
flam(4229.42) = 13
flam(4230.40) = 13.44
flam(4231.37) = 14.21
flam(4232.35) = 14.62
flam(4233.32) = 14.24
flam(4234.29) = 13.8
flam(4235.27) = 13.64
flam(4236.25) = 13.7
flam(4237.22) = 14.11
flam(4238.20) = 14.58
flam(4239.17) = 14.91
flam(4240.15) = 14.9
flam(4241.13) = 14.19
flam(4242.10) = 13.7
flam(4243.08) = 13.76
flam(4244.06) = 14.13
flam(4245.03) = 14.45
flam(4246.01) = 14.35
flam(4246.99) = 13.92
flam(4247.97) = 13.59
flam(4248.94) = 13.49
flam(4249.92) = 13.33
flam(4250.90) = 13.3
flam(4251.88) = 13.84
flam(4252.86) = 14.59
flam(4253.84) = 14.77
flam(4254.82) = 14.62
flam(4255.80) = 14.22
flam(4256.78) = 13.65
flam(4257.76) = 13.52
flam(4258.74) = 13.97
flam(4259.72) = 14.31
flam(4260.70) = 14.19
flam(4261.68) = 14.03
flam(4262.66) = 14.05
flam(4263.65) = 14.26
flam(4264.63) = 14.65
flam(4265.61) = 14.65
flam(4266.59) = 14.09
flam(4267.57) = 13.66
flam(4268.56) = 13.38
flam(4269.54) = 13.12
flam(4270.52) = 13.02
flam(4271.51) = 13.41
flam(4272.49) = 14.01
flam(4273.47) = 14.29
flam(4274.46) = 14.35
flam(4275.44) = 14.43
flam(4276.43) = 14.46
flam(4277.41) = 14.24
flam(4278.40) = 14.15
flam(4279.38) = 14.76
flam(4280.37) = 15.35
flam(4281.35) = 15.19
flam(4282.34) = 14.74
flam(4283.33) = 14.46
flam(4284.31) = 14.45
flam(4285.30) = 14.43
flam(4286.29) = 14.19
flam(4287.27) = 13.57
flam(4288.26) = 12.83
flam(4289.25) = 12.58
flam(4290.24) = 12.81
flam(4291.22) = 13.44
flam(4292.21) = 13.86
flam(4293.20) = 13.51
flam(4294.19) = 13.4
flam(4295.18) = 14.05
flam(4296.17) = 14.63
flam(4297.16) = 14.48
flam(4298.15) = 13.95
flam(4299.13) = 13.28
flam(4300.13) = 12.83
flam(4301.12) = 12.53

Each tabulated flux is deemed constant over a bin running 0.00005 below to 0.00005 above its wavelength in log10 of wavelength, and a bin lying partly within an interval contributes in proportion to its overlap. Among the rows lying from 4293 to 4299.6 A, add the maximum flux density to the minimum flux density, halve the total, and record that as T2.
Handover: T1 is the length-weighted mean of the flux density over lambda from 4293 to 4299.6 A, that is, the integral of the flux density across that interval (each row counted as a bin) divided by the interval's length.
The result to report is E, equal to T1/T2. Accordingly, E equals 1.00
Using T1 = 13.9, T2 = 14.0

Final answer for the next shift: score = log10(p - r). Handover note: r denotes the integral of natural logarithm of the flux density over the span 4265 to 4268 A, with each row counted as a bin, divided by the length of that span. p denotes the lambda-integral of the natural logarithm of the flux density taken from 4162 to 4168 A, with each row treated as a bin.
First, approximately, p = 16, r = 2.66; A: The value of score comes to 1.13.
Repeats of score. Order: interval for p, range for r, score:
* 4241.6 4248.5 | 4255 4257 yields 1.19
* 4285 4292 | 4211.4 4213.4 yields 1.19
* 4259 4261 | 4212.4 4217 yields 0.43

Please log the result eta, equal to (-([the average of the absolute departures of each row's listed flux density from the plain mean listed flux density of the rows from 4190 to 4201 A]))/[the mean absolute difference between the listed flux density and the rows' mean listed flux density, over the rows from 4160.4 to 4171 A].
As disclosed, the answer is -0.84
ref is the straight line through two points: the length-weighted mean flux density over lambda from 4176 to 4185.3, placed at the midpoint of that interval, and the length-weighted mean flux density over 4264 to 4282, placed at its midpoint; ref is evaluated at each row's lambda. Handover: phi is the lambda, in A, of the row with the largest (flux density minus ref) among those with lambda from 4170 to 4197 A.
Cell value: 4179.08 A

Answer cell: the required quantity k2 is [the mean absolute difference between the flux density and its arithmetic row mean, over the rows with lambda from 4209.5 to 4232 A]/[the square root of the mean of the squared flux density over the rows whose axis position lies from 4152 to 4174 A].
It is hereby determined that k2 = 0.037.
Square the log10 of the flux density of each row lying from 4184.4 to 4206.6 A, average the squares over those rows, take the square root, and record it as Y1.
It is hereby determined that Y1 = 1.135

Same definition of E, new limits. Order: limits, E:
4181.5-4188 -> 1.01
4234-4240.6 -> 1.00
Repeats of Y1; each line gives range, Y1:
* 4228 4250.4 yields 1.145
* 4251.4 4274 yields 1.146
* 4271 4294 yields 1.148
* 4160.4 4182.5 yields 1.145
